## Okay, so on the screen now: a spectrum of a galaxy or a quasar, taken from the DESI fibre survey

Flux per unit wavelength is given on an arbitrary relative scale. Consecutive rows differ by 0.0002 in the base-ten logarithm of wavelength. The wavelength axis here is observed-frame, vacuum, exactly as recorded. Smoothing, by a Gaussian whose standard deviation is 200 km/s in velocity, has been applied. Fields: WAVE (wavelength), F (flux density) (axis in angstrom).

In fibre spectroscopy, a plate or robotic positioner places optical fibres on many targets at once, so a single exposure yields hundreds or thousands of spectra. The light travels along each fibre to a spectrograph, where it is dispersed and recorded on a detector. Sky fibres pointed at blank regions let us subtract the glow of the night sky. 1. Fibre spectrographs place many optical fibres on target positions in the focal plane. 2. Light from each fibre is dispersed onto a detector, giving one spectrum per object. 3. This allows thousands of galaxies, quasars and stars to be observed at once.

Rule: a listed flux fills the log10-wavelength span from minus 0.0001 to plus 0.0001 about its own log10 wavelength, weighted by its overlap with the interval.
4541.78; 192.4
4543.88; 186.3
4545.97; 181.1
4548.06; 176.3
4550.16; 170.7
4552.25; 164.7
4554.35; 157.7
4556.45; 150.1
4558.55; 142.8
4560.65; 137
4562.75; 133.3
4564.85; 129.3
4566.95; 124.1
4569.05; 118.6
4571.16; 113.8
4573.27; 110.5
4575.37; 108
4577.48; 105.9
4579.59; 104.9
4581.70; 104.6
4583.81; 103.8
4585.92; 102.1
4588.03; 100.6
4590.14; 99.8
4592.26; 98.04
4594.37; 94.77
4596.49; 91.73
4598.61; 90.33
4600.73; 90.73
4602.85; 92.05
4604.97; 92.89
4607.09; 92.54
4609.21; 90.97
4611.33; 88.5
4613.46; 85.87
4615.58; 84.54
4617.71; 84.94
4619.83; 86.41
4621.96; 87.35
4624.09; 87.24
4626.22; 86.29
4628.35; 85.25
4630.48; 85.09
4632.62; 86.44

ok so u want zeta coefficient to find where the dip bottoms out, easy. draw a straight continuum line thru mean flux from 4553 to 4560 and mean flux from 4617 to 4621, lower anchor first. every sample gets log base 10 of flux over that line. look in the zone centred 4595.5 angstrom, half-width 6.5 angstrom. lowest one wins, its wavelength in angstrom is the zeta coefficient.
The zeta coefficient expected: 4596.49 angstrom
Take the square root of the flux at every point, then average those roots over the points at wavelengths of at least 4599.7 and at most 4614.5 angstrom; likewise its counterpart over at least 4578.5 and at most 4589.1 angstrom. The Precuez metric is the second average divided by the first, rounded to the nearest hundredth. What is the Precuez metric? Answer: 1.07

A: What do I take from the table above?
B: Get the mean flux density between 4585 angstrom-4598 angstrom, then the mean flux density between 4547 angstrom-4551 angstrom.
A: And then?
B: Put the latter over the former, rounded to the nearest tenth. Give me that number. 1.8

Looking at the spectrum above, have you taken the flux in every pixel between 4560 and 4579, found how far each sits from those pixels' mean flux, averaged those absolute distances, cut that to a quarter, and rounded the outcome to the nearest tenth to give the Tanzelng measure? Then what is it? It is 2.4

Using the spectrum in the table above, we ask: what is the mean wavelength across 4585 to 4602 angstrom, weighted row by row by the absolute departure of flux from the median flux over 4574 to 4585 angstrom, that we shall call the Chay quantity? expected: 4595.7 angstrom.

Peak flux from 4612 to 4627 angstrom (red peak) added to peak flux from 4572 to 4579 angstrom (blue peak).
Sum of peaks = 198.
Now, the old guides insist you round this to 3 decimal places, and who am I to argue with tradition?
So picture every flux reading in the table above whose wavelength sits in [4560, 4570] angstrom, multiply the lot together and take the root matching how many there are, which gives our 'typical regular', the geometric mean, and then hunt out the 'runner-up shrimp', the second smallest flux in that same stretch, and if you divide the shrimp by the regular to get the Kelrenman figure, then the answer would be 0.967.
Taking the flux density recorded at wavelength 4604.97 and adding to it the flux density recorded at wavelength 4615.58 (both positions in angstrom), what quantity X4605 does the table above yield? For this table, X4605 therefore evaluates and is 177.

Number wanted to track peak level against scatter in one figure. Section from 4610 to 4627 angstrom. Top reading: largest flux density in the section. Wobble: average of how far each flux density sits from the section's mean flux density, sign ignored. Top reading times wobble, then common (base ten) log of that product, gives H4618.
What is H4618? 1.9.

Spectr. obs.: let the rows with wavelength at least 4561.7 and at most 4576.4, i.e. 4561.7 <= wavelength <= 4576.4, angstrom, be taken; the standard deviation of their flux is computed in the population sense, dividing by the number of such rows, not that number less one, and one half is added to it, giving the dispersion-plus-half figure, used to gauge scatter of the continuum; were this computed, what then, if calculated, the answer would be 9.4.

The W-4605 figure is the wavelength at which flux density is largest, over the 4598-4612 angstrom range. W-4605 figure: 4604.97 angstrom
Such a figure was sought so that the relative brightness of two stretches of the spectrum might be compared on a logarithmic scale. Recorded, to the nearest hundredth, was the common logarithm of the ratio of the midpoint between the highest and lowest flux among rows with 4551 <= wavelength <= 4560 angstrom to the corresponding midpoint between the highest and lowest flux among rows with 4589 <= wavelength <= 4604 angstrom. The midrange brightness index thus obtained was 0.21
